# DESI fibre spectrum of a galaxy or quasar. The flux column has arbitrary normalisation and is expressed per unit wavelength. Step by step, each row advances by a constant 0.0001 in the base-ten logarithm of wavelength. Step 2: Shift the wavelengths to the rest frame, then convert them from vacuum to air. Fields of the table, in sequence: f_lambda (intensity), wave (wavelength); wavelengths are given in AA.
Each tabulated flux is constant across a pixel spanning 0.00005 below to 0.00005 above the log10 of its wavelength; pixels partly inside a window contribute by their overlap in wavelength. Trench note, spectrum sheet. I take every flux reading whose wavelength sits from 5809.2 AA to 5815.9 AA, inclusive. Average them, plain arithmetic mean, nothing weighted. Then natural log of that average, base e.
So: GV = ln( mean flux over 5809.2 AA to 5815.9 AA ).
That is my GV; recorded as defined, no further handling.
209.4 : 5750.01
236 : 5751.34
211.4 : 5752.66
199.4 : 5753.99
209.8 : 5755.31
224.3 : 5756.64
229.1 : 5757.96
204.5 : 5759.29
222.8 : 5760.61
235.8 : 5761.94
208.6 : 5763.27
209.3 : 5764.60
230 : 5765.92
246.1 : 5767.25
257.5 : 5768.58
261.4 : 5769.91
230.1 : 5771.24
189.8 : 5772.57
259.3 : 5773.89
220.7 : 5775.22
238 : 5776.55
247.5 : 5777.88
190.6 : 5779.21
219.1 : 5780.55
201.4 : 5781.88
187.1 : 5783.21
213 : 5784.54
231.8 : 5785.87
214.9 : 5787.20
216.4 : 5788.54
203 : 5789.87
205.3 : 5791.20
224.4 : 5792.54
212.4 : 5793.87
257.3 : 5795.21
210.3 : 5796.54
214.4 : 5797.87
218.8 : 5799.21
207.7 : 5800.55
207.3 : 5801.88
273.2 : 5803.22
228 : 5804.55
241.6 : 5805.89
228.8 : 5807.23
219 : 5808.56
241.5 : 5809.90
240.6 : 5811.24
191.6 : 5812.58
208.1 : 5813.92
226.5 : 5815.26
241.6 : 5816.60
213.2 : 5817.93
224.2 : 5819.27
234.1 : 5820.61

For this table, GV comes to 5.40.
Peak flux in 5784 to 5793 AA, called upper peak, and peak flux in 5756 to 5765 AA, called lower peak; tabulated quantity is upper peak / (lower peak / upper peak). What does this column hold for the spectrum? 228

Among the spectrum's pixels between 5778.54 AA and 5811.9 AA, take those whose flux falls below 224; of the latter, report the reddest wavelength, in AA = 5808.56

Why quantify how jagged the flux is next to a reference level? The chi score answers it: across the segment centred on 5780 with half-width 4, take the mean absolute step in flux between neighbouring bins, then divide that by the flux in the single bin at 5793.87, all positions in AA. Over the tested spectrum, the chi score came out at 0.119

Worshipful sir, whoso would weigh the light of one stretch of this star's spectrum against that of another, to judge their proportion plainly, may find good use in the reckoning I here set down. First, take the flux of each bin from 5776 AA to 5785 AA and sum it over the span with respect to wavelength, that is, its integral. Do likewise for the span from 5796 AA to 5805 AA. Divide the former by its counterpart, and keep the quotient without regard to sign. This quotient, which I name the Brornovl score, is 0.96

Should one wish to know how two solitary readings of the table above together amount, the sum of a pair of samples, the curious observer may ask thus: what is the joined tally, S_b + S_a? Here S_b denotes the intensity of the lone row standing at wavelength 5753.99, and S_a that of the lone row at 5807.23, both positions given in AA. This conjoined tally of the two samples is 428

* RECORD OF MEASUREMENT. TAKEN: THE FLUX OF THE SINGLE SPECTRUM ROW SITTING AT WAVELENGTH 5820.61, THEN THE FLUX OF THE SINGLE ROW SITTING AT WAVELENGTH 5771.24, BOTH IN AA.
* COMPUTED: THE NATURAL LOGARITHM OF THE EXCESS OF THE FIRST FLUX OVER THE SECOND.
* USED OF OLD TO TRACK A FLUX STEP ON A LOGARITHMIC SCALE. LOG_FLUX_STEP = 1.4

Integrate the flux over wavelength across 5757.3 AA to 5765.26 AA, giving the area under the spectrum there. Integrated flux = 1738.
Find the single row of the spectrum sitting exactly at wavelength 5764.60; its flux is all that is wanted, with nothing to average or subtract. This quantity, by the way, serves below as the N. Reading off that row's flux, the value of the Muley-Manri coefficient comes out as 209.3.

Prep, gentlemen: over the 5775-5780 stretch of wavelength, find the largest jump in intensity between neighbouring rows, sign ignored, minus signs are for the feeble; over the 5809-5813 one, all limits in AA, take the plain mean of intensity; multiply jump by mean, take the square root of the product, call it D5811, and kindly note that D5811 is 113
